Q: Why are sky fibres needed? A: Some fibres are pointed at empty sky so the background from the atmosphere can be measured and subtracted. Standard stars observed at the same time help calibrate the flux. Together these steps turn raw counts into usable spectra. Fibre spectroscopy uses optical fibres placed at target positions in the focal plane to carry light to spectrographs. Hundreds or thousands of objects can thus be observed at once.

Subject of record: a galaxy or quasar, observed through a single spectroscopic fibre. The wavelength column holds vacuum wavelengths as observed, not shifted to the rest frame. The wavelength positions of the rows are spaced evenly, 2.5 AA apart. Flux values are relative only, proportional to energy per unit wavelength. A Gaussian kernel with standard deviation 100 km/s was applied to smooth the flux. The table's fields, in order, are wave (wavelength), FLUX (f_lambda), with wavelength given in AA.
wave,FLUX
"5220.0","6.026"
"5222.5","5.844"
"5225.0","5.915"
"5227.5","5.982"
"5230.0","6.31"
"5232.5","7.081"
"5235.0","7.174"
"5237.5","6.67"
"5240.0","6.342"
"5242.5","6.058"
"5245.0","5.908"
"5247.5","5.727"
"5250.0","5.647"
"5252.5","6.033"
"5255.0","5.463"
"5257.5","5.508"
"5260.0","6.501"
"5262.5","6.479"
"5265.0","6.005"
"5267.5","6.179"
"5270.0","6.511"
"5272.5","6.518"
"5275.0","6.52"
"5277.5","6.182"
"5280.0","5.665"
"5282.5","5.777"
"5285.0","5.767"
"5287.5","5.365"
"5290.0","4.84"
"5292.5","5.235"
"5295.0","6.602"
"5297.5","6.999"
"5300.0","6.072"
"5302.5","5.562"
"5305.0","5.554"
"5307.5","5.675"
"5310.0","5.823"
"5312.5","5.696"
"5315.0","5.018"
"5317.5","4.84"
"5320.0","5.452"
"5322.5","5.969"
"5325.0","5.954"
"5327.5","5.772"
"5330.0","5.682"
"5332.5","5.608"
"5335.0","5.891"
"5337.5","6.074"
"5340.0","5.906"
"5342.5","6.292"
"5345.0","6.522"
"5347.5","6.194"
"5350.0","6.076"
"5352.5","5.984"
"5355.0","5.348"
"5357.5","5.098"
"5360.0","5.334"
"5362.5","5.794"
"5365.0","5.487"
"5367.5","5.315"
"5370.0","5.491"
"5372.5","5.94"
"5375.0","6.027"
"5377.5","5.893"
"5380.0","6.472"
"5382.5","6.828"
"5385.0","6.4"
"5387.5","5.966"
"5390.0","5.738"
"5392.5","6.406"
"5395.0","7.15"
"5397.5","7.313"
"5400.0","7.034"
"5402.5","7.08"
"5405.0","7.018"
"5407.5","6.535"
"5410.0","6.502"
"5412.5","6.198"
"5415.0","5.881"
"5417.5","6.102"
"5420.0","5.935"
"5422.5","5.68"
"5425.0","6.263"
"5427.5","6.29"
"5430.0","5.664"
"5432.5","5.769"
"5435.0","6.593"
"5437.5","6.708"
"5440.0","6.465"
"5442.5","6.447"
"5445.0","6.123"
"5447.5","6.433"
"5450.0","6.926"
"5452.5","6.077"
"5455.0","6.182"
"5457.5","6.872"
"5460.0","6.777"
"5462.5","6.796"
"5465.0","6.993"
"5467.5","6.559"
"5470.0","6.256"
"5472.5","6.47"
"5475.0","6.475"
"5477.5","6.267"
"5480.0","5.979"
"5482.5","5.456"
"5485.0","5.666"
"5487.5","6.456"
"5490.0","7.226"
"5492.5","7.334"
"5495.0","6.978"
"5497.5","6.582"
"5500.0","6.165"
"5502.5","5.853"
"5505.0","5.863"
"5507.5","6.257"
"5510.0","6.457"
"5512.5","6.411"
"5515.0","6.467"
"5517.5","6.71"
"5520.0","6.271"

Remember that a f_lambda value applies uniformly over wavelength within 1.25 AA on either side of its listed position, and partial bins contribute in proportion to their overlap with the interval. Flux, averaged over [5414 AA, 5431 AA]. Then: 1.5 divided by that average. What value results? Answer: 0.251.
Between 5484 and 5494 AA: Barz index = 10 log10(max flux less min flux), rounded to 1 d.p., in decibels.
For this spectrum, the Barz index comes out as 2.2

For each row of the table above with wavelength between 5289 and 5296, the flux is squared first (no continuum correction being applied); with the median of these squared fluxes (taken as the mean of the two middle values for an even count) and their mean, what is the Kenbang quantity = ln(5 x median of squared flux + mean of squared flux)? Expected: 5.1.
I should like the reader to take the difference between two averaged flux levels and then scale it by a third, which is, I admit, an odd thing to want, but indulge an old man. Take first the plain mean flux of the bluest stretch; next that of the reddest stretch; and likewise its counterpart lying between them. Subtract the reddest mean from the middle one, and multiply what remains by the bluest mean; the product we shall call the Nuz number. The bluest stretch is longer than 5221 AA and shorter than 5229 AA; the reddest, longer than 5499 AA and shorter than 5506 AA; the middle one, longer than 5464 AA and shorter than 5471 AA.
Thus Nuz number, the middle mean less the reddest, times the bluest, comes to 3.8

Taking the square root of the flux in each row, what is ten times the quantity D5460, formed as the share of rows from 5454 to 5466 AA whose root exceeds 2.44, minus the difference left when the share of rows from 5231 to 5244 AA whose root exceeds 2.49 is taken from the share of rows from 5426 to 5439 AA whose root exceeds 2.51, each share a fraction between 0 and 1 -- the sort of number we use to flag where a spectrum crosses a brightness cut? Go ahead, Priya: 14.0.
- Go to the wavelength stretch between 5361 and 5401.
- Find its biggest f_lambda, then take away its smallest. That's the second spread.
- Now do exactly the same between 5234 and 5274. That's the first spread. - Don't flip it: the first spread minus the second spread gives -0.3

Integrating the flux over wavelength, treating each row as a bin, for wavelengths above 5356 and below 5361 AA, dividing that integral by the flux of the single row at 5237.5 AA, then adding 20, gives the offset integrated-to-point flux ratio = 24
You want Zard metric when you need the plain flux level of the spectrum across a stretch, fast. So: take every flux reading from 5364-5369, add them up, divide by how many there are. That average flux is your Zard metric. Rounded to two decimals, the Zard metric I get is 5.40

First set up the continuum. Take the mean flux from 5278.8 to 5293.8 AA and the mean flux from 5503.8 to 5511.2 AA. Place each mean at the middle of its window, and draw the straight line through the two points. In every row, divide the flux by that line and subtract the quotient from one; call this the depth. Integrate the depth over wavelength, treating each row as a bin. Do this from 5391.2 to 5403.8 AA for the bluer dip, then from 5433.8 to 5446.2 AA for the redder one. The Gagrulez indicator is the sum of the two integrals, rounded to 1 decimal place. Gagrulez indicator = -3.6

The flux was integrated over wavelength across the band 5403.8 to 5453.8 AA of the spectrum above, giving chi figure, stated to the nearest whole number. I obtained 314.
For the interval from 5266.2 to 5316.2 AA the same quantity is 294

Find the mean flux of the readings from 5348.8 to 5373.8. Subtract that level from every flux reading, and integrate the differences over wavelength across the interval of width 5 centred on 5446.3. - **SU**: 3.5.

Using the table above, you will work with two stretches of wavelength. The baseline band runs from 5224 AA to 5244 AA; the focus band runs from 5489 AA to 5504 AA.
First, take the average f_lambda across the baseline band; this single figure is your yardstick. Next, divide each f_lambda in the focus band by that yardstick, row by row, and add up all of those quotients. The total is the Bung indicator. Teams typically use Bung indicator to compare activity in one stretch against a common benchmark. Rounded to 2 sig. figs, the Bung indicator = 6.2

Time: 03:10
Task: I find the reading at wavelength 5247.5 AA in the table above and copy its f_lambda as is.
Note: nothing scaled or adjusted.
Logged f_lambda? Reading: 5.727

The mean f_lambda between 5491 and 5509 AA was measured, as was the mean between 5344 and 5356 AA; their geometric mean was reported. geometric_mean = 6.23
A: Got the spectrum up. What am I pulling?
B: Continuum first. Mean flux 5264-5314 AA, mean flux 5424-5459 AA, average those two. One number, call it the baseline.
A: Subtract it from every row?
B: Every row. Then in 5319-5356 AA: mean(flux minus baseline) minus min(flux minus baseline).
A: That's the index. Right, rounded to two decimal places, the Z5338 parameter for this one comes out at 0.57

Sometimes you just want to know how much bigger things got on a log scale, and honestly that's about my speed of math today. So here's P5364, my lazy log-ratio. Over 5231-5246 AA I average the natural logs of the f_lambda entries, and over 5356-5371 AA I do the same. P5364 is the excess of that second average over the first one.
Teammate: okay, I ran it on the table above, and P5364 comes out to -0.19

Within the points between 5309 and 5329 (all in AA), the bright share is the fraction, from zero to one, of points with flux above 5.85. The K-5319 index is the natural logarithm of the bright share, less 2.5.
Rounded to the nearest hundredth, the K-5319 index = -3.89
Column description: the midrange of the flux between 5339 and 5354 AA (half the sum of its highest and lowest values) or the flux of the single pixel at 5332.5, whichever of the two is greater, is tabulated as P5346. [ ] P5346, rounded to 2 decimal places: 6.21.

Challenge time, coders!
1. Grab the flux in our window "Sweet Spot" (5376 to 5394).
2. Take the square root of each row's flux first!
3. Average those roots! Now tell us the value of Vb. 2.50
